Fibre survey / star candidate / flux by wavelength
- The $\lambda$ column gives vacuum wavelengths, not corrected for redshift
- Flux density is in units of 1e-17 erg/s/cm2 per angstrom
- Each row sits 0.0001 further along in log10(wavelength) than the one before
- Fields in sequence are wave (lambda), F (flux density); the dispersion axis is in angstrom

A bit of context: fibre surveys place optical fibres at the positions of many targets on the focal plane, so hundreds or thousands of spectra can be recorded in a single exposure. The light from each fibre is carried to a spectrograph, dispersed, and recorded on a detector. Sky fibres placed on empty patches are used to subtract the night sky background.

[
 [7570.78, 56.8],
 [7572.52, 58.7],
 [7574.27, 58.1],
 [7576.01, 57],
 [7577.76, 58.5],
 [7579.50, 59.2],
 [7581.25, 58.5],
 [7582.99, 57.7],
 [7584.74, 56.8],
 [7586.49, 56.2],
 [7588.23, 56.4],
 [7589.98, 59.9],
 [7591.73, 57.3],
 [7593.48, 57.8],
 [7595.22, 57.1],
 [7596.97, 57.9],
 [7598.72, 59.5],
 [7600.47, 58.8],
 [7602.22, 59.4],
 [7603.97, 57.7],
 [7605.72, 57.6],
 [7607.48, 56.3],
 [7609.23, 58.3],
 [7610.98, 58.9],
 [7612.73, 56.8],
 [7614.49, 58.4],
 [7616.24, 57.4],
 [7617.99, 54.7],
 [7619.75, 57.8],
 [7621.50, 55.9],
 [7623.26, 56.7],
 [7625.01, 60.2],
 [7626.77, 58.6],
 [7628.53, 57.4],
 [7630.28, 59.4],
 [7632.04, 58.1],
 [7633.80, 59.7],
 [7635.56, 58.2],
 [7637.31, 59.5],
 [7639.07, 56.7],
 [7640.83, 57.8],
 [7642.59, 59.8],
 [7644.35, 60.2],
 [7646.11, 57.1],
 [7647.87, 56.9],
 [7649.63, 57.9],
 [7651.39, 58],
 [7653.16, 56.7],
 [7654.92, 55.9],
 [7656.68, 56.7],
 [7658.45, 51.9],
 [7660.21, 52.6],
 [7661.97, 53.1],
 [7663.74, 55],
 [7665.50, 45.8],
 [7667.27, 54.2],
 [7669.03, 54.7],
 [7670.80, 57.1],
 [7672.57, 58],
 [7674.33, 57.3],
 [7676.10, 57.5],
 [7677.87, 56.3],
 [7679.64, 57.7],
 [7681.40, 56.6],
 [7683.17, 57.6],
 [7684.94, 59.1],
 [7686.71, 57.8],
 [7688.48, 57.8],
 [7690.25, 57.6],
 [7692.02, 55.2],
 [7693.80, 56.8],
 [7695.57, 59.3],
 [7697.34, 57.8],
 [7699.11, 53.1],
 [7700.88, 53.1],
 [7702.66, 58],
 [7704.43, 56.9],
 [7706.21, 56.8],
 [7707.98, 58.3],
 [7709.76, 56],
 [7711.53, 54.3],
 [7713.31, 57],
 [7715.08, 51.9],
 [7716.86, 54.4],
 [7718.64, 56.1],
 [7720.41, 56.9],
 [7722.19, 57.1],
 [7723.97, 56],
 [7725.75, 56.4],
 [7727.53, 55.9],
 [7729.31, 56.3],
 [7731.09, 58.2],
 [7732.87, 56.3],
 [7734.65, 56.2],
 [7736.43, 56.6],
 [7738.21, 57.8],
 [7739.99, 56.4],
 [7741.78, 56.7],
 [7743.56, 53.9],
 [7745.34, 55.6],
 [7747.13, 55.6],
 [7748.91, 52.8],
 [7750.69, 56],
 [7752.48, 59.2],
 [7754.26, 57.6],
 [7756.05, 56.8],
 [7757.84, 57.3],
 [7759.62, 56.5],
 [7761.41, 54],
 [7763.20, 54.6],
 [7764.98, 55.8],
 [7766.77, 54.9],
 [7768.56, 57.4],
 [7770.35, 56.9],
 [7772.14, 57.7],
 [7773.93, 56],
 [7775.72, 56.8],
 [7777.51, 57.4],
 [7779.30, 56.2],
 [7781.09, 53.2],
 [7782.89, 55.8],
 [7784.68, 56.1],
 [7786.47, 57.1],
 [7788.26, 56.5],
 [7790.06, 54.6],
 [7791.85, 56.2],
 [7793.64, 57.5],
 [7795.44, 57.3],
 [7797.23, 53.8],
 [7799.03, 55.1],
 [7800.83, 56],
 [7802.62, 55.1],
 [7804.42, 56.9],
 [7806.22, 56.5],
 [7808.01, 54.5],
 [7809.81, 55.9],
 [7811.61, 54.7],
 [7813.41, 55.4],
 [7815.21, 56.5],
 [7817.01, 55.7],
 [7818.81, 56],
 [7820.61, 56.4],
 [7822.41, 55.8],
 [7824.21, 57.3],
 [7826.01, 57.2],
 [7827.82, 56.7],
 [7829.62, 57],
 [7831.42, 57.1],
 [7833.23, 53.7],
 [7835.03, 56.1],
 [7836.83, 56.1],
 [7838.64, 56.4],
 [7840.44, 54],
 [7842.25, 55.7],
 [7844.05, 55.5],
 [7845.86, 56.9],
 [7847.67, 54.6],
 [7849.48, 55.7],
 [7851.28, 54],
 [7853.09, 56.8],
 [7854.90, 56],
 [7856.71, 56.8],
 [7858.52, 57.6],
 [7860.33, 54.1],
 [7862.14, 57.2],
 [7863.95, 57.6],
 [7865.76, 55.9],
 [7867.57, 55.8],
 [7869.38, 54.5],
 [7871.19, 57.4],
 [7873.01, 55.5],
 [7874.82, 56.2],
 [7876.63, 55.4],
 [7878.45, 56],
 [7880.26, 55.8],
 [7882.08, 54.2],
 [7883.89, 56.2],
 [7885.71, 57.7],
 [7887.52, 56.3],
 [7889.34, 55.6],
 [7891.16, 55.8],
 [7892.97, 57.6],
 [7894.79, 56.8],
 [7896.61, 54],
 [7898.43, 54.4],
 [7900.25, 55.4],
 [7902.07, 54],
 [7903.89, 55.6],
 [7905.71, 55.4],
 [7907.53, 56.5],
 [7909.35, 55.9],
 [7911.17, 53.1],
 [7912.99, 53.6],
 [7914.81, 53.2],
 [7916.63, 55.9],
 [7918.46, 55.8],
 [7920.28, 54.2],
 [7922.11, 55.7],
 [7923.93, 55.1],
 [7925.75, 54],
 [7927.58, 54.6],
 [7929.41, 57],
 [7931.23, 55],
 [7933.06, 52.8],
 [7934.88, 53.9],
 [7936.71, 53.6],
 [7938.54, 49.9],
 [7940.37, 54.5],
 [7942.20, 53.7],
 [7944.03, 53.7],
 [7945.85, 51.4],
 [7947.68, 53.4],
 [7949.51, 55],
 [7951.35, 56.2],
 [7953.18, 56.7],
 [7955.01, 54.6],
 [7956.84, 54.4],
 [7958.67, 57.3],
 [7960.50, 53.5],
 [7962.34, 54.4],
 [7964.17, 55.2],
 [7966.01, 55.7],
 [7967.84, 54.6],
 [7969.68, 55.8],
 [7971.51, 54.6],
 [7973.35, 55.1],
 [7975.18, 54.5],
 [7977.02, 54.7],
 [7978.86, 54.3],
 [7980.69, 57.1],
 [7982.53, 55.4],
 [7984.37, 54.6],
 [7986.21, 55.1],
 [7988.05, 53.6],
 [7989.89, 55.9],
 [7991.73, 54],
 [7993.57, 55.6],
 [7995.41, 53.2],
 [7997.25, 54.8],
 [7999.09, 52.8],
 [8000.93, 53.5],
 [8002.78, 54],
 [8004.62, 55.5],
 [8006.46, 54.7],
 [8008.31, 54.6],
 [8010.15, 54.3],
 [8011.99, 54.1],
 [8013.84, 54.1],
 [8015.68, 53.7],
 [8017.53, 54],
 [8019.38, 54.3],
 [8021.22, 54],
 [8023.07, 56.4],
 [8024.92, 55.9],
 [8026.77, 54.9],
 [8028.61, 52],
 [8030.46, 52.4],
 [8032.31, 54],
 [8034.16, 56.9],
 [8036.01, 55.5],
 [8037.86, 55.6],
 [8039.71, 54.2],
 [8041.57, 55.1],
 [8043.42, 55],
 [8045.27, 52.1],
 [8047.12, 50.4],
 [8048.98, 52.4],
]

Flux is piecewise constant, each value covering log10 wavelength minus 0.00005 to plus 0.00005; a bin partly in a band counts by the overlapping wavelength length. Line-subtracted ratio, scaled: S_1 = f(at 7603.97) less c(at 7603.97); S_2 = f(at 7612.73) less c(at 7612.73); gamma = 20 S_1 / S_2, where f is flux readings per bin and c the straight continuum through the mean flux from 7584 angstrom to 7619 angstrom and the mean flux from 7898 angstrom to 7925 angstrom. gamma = -2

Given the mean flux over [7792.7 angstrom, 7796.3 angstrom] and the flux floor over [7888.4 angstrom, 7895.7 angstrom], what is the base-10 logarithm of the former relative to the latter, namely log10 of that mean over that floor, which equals 0.014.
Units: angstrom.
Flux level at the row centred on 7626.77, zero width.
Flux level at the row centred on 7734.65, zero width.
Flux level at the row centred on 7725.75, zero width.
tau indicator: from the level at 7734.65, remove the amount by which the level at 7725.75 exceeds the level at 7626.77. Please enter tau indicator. 58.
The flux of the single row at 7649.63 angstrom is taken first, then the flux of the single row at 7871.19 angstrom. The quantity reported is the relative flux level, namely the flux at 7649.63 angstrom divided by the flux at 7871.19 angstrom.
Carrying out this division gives 1.01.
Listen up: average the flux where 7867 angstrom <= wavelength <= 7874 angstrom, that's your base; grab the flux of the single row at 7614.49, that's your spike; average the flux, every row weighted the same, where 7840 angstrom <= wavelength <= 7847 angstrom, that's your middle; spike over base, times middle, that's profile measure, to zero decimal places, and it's 58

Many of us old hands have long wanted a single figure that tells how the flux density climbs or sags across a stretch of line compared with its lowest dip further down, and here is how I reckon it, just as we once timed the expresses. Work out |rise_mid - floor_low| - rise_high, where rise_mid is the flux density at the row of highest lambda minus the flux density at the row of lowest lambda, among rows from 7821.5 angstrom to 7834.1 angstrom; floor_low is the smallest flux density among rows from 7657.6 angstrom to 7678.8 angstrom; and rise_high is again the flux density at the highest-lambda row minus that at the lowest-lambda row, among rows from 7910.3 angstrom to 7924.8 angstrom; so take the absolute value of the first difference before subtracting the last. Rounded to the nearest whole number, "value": 46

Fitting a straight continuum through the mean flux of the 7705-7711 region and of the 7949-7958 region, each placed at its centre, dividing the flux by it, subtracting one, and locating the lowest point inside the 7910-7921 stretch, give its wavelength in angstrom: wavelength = 7911.17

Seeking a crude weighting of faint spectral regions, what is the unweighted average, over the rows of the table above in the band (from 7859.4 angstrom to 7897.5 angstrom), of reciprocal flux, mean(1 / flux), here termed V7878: 0.0179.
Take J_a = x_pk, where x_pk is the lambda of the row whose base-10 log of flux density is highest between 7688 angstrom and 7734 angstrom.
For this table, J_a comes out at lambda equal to 7695.57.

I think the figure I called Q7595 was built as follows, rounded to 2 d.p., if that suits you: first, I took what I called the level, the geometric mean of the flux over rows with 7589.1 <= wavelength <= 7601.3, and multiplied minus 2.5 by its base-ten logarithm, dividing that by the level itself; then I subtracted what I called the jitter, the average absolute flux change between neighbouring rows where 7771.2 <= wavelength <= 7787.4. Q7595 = -1.48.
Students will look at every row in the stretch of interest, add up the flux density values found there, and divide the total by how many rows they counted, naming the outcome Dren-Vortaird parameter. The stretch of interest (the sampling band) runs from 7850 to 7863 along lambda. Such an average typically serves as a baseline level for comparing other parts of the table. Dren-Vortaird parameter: 56.1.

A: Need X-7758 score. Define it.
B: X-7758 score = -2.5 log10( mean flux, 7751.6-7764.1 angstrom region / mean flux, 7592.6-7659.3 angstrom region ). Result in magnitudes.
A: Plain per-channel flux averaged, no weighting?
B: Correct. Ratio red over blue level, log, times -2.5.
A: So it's 0.022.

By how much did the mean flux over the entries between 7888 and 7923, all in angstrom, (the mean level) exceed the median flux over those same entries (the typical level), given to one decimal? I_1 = -0.4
